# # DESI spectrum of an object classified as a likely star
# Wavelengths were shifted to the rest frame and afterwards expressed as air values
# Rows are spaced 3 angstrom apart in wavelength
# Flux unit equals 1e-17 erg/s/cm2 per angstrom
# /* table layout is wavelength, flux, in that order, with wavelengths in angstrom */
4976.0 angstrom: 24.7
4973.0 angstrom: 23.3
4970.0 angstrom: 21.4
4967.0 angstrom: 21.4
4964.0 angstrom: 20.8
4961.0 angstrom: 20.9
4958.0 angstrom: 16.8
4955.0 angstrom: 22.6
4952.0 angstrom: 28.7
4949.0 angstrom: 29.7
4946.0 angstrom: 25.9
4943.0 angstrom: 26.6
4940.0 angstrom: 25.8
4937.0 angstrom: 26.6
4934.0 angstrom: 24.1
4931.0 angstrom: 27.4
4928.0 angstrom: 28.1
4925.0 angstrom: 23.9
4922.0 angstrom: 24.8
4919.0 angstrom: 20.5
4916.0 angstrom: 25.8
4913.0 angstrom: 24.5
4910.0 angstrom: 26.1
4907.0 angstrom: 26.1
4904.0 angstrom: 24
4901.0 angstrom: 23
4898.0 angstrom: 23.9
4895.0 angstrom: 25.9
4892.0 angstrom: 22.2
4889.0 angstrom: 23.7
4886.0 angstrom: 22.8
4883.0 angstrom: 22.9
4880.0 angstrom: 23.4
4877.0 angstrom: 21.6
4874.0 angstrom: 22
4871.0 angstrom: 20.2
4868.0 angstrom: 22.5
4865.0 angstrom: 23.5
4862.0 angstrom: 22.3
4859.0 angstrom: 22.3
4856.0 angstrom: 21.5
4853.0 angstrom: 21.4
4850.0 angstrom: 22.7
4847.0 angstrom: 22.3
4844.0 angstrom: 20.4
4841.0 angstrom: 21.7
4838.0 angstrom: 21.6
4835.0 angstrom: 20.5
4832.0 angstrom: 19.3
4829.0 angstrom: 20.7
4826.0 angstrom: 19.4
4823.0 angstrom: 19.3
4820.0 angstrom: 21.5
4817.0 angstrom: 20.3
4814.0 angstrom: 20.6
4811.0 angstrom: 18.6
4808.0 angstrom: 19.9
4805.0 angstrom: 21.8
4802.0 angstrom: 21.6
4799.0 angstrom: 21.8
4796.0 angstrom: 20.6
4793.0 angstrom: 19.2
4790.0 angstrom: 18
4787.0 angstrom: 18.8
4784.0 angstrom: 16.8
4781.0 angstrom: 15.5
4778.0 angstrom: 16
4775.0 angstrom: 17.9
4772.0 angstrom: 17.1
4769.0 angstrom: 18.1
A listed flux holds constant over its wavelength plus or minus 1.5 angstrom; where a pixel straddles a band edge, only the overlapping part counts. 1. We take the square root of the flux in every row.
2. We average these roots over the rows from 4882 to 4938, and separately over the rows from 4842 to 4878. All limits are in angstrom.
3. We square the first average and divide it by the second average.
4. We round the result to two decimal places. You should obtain 5.24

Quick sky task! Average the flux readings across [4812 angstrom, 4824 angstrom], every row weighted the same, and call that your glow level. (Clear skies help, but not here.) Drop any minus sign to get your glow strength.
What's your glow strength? 20.4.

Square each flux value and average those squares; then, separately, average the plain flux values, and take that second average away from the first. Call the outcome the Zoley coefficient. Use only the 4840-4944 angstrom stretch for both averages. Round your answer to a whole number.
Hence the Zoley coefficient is 538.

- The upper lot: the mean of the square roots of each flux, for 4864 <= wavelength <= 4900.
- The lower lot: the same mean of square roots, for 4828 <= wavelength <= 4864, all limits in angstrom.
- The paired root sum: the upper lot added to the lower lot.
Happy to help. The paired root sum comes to 9.41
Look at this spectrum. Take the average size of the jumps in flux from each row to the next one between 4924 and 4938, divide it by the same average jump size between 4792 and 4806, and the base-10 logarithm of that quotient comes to 0.55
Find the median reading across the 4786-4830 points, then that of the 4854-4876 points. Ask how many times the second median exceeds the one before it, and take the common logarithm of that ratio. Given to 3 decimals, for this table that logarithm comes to 0.041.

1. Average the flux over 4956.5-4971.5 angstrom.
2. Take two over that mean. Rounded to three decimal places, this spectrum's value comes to 0.099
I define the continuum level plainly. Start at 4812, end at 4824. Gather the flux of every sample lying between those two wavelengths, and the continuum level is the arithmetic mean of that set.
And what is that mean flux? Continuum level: 20.4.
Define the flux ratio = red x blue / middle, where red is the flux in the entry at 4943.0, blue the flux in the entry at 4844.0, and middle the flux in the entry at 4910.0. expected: 20.8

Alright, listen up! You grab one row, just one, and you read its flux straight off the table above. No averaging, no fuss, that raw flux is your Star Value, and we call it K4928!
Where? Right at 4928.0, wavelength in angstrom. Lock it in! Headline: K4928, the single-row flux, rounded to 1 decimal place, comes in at 28.1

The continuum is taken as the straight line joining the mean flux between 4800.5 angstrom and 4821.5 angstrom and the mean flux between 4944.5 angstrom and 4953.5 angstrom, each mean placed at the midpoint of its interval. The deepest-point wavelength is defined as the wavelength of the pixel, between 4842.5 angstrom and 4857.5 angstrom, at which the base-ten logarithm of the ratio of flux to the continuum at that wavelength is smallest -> 4844.0 angstrom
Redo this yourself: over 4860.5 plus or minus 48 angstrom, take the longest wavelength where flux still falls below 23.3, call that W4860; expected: 4901.0 angstrom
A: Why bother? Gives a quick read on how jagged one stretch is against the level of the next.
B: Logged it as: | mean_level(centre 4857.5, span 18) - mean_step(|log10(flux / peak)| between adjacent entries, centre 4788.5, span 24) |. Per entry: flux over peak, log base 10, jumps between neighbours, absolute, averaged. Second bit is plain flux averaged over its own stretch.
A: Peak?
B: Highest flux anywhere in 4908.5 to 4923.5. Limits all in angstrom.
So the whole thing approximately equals 22.3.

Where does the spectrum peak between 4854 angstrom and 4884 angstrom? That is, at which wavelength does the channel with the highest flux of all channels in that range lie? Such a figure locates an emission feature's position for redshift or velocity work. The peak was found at 4865.0 angstrom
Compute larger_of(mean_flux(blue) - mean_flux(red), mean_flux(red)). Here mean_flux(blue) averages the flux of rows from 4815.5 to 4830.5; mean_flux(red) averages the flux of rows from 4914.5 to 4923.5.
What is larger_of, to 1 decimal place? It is 23.7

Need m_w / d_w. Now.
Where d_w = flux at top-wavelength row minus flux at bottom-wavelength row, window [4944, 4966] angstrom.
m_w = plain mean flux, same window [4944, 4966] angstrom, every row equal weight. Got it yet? -5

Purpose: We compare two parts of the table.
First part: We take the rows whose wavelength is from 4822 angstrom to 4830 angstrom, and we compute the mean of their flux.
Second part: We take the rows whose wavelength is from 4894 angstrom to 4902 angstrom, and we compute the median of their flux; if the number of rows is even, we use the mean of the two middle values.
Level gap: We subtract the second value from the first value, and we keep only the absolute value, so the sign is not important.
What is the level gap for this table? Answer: 4.1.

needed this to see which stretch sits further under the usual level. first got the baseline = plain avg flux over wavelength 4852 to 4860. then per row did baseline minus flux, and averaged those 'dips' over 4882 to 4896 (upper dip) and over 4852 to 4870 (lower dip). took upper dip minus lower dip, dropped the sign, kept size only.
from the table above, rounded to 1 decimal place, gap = 1.2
